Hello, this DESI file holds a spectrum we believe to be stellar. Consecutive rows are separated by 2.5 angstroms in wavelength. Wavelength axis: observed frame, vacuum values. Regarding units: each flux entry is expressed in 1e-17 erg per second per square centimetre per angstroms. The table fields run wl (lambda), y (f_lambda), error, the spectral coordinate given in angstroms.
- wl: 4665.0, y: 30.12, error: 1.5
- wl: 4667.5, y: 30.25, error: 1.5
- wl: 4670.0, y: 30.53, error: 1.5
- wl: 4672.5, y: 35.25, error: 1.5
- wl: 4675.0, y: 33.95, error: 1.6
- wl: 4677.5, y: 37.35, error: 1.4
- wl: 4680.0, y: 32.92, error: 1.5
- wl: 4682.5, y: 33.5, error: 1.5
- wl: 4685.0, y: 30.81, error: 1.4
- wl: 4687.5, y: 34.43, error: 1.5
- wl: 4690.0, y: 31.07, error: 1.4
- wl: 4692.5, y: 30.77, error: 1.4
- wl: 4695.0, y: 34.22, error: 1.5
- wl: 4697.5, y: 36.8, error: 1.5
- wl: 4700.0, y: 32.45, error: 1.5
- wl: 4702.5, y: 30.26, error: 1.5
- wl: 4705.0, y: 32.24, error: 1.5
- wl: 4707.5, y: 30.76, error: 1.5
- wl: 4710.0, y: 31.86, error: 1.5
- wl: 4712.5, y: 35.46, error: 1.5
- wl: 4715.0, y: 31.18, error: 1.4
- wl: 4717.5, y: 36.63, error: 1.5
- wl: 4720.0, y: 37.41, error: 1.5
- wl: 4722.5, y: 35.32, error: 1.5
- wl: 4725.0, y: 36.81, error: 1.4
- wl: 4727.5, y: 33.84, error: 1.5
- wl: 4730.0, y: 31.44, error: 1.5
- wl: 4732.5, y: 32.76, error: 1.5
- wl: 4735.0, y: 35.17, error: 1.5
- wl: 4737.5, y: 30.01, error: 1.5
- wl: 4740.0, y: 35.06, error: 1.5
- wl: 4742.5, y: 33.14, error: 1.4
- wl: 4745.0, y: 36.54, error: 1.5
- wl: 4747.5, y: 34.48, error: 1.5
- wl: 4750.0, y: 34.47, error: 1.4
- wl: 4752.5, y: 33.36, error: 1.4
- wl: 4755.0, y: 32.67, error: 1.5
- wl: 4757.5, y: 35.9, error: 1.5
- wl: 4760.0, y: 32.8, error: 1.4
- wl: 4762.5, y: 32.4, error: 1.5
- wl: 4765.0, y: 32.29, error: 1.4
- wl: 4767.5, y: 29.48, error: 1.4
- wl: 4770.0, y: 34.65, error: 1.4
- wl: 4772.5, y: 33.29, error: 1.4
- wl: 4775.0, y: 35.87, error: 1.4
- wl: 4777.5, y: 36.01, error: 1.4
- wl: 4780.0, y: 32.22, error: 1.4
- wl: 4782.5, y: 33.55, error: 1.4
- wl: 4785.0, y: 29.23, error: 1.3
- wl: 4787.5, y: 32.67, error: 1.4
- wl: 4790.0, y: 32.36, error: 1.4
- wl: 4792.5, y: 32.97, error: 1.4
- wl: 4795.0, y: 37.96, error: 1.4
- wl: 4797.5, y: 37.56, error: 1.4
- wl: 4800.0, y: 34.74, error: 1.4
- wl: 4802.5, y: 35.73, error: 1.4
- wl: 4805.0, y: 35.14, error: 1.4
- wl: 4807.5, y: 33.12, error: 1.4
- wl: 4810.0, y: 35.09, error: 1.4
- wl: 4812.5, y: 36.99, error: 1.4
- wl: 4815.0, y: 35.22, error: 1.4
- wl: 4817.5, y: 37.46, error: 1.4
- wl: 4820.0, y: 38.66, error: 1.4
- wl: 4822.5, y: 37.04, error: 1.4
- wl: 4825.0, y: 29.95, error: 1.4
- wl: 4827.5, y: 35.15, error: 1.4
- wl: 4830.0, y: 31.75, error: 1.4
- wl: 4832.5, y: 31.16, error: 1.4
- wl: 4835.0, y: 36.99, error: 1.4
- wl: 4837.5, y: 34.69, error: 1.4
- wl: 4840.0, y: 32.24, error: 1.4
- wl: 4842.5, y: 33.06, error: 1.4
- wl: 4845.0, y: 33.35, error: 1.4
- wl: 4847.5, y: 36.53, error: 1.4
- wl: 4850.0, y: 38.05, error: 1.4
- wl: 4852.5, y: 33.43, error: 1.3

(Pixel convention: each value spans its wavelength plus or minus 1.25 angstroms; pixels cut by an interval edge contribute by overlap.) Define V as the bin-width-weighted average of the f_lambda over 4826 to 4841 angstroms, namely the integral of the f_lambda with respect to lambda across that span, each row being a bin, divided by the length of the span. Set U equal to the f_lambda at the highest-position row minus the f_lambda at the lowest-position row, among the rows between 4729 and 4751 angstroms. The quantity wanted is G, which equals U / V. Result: 0.09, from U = 3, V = 33.6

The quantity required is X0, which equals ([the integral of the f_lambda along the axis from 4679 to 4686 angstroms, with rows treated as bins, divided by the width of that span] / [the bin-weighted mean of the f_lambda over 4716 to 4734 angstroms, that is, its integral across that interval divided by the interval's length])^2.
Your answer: 0.87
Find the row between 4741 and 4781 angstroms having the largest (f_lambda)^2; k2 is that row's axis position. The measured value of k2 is 4745.0 angstroms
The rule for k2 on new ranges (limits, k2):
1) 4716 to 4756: 4720.0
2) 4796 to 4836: 4820.0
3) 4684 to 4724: 4720.0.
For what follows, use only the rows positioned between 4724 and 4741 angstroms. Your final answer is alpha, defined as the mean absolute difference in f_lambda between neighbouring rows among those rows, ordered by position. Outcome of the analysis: 3.2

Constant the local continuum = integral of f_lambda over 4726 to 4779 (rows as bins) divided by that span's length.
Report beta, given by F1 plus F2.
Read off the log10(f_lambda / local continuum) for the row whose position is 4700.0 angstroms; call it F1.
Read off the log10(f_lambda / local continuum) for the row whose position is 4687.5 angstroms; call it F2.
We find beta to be 0.00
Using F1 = -0.02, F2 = 0.01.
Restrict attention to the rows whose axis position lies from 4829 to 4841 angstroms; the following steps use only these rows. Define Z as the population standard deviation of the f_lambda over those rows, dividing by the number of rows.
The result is 2.2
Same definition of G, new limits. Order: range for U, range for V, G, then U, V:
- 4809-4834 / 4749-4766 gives -0.12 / -4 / 33.4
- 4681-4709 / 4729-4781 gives -0.08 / -3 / 33.5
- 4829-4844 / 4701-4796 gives 0.04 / 1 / 33.5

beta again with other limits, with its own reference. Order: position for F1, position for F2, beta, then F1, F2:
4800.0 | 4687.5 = 0.02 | 0.01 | 0.01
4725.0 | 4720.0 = 0.09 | 0.04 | 0.05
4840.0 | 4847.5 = 0.02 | -0.02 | 0.04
